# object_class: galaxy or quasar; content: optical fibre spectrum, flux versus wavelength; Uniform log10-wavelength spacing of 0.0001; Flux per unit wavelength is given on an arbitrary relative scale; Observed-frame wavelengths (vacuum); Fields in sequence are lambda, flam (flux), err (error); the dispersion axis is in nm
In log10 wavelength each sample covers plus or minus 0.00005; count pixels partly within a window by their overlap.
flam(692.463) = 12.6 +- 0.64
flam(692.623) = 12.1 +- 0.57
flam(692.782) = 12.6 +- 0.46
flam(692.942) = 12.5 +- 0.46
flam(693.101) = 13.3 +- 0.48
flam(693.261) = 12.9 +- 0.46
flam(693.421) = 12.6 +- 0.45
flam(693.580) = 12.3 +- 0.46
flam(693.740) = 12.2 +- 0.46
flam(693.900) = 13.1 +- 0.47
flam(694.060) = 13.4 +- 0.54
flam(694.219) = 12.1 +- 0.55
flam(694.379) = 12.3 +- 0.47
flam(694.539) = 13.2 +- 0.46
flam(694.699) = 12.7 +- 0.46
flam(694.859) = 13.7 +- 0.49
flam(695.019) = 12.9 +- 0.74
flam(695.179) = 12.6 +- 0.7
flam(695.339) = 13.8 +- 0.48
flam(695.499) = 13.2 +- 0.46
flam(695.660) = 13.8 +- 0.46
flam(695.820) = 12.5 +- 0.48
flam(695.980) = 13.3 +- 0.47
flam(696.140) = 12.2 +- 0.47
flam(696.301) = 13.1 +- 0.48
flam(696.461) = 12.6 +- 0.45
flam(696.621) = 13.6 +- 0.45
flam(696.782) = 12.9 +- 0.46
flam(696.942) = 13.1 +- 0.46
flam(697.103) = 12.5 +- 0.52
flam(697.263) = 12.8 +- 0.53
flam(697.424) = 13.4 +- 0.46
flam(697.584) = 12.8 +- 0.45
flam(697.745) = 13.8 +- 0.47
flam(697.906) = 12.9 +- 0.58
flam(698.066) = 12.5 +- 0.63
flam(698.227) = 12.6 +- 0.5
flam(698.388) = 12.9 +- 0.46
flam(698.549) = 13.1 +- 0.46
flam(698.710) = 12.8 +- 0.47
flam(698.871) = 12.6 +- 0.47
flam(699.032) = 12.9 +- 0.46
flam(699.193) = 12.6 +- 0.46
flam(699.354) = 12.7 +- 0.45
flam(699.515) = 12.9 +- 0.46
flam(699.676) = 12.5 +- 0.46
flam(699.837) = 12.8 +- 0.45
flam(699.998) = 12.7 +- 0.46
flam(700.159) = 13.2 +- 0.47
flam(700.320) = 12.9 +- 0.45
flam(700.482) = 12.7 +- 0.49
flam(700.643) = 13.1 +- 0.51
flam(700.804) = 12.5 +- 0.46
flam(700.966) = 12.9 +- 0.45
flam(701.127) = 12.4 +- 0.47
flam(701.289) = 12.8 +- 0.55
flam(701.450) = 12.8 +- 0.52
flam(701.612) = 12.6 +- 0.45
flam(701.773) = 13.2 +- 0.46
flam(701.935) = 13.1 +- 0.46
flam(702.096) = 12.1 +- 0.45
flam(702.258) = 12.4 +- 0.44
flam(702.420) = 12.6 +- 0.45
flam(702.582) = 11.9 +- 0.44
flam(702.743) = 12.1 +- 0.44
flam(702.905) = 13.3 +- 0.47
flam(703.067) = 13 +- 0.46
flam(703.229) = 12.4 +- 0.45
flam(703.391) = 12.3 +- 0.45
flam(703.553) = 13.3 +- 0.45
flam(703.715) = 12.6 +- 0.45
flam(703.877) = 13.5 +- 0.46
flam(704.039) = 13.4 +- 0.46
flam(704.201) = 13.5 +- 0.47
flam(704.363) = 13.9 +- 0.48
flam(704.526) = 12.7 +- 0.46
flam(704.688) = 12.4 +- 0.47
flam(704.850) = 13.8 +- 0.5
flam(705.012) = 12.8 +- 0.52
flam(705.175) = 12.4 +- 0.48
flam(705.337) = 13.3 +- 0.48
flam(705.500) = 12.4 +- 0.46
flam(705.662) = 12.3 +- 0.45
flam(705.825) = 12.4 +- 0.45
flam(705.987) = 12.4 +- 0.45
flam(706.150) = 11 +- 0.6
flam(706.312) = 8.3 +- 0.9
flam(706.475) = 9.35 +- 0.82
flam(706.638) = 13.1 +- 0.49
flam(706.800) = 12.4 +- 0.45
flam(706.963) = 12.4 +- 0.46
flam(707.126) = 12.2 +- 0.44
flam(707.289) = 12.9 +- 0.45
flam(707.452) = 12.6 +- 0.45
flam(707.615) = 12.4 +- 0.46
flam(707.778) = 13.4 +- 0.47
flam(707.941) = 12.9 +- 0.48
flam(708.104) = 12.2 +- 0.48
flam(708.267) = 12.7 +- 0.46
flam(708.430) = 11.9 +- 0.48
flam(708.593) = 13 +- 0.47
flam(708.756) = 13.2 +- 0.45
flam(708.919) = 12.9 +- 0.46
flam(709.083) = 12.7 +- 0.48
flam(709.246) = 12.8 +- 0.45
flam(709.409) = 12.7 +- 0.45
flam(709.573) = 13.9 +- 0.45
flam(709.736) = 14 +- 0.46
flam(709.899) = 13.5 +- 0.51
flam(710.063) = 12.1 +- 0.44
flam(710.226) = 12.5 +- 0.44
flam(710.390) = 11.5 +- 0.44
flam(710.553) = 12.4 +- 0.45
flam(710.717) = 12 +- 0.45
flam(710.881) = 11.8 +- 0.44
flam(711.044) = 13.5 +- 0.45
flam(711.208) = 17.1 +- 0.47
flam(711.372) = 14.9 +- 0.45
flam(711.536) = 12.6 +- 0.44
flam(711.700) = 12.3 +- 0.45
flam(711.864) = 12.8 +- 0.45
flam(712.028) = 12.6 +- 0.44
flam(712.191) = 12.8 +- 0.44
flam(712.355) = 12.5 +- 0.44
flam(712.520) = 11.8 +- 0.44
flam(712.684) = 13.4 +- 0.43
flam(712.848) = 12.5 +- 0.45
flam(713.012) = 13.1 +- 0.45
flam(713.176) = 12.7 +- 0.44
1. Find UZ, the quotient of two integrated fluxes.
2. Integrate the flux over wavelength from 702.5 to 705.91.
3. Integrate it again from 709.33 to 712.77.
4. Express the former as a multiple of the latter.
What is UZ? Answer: 0.98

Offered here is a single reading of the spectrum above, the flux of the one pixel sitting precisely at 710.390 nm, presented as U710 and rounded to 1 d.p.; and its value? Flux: 11.5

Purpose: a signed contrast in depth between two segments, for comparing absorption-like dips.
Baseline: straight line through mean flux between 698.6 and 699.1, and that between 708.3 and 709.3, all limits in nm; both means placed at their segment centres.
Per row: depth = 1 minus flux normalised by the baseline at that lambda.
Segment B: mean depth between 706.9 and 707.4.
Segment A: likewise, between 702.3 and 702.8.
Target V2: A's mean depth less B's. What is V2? 0.024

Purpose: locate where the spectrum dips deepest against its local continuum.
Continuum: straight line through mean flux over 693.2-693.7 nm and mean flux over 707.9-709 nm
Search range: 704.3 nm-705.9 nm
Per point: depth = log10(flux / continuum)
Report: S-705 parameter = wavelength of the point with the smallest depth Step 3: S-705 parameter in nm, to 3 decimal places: 705.662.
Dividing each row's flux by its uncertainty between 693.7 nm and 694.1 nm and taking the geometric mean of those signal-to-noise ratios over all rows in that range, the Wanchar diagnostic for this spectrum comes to 26.4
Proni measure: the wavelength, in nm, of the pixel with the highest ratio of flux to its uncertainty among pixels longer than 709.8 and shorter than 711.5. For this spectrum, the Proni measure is 711.208 nm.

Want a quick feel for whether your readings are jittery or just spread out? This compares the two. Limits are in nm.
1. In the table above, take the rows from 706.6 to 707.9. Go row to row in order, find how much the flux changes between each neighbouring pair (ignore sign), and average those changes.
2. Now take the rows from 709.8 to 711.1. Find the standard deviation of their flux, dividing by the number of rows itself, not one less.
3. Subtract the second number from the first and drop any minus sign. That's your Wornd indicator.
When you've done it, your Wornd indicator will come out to 0.25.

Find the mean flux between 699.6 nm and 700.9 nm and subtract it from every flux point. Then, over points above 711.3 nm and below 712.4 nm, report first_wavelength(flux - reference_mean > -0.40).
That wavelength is 711.372 nm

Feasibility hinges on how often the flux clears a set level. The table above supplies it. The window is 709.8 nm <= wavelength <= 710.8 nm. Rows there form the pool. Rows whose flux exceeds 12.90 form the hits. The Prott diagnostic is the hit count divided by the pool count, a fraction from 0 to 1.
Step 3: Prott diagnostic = 0.17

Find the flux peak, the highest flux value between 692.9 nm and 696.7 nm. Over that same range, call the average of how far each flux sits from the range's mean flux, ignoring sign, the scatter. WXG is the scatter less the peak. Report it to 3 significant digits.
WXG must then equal -13.3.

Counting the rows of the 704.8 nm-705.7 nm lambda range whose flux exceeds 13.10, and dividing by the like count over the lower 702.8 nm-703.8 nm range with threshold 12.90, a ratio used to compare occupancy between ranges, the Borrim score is 0.67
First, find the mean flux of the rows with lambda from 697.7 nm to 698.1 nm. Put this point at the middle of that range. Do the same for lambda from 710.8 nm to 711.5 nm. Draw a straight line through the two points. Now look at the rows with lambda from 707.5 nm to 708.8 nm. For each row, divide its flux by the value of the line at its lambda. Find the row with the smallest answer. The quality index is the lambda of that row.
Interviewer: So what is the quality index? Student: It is 708.430 nm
